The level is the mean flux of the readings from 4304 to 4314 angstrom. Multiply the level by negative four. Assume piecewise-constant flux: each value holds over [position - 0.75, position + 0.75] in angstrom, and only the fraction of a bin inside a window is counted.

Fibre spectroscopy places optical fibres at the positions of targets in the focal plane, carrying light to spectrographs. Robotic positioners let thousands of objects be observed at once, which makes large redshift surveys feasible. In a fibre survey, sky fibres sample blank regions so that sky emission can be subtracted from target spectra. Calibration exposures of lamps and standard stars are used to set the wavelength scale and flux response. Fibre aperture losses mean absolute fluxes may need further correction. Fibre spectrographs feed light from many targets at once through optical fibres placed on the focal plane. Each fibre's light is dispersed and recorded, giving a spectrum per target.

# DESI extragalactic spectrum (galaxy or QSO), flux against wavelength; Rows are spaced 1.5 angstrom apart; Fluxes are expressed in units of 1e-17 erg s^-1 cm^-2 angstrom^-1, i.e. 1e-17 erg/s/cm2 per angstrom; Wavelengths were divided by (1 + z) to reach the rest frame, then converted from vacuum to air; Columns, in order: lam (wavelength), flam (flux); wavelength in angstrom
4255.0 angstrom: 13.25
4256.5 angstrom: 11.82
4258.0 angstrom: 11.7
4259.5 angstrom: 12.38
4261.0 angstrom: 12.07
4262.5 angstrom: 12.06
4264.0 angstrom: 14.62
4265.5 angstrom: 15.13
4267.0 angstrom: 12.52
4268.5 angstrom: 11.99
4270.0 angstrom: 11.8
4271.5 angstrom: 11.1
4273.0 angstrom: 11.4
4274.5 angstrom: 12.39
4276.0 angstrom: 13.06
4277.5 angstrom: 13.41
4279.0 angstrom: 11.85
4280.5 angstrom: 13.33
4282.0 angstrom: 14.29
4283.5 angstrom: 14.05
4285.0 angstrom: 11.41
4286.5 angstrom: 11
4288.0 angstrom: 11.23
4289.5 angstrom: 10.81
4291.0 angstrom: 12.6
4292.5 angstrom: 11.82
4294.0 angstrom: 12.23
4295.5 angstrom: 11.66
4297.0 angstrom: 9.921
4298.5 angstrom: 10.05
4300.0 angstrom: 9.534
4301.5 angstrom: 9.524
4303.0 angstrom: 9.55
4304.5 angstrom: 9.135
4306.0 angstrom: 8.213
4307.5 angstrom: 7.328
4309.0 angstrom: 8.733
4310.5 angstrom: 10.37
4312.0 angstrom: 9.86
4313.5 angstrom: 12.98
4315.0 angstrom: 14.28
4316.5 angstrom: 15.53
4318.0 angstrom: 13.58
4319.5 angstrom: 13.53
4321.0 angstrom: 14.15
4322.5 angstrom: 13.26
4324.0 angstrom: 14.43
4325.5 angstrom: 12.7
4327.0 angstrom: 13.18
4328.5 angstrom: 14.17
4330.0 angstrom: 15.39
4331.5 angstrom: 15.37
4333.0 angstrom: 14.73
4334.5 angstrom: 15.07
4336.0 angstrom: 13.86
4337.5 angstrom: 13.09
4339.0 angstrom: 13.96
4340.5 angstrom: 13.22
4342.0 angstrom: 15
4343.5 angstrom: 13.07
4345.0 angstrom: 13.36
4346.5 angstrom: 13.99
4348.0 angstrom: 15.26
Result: -38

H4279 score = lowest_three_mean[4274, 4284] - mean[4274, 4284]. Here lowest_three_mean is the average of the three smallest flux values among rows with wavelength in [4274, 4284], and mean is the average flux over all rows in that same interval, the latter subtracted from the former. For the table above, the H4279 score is -0.76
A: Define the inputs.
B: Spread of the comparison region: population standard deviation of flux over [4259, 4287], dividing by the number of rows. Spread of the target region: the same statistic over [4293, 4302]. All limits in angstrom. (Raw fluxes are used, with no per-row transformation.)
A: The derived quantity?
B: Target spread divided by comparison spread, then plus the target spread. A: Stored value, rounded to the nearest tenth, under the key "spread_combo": 2.0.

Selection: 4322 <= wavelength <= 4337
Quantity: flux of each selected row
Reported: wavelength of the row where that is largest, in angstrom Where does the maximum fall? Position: 4330.0 angstrom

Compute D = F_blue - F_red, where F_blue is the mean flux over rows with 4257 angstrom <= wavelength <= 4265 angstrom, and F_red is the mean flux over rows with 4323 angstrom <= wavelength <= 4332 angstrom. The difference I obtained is -2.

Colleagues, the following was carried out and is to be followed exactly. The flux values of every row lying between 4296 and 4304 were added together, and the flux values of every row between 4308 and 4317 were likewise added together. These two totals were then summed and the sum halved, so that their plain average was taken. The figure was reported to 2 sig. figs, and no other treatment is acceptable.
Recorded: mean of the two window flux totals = 60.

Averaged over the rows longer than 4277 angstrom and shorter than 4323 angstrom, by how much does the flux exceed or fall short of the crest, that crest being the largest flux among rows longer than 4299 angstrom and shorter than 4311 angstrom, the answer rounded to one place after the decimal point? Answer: 1.2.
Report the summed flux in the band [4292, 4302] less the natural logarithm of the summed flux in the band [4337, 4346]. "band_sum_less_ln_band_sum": 70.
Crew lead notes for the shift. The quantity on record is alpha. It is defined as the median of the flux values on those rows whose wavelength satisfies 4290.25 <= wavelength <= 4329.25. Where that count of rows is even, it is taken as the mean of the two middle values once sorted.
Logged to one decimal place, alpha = 12.0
